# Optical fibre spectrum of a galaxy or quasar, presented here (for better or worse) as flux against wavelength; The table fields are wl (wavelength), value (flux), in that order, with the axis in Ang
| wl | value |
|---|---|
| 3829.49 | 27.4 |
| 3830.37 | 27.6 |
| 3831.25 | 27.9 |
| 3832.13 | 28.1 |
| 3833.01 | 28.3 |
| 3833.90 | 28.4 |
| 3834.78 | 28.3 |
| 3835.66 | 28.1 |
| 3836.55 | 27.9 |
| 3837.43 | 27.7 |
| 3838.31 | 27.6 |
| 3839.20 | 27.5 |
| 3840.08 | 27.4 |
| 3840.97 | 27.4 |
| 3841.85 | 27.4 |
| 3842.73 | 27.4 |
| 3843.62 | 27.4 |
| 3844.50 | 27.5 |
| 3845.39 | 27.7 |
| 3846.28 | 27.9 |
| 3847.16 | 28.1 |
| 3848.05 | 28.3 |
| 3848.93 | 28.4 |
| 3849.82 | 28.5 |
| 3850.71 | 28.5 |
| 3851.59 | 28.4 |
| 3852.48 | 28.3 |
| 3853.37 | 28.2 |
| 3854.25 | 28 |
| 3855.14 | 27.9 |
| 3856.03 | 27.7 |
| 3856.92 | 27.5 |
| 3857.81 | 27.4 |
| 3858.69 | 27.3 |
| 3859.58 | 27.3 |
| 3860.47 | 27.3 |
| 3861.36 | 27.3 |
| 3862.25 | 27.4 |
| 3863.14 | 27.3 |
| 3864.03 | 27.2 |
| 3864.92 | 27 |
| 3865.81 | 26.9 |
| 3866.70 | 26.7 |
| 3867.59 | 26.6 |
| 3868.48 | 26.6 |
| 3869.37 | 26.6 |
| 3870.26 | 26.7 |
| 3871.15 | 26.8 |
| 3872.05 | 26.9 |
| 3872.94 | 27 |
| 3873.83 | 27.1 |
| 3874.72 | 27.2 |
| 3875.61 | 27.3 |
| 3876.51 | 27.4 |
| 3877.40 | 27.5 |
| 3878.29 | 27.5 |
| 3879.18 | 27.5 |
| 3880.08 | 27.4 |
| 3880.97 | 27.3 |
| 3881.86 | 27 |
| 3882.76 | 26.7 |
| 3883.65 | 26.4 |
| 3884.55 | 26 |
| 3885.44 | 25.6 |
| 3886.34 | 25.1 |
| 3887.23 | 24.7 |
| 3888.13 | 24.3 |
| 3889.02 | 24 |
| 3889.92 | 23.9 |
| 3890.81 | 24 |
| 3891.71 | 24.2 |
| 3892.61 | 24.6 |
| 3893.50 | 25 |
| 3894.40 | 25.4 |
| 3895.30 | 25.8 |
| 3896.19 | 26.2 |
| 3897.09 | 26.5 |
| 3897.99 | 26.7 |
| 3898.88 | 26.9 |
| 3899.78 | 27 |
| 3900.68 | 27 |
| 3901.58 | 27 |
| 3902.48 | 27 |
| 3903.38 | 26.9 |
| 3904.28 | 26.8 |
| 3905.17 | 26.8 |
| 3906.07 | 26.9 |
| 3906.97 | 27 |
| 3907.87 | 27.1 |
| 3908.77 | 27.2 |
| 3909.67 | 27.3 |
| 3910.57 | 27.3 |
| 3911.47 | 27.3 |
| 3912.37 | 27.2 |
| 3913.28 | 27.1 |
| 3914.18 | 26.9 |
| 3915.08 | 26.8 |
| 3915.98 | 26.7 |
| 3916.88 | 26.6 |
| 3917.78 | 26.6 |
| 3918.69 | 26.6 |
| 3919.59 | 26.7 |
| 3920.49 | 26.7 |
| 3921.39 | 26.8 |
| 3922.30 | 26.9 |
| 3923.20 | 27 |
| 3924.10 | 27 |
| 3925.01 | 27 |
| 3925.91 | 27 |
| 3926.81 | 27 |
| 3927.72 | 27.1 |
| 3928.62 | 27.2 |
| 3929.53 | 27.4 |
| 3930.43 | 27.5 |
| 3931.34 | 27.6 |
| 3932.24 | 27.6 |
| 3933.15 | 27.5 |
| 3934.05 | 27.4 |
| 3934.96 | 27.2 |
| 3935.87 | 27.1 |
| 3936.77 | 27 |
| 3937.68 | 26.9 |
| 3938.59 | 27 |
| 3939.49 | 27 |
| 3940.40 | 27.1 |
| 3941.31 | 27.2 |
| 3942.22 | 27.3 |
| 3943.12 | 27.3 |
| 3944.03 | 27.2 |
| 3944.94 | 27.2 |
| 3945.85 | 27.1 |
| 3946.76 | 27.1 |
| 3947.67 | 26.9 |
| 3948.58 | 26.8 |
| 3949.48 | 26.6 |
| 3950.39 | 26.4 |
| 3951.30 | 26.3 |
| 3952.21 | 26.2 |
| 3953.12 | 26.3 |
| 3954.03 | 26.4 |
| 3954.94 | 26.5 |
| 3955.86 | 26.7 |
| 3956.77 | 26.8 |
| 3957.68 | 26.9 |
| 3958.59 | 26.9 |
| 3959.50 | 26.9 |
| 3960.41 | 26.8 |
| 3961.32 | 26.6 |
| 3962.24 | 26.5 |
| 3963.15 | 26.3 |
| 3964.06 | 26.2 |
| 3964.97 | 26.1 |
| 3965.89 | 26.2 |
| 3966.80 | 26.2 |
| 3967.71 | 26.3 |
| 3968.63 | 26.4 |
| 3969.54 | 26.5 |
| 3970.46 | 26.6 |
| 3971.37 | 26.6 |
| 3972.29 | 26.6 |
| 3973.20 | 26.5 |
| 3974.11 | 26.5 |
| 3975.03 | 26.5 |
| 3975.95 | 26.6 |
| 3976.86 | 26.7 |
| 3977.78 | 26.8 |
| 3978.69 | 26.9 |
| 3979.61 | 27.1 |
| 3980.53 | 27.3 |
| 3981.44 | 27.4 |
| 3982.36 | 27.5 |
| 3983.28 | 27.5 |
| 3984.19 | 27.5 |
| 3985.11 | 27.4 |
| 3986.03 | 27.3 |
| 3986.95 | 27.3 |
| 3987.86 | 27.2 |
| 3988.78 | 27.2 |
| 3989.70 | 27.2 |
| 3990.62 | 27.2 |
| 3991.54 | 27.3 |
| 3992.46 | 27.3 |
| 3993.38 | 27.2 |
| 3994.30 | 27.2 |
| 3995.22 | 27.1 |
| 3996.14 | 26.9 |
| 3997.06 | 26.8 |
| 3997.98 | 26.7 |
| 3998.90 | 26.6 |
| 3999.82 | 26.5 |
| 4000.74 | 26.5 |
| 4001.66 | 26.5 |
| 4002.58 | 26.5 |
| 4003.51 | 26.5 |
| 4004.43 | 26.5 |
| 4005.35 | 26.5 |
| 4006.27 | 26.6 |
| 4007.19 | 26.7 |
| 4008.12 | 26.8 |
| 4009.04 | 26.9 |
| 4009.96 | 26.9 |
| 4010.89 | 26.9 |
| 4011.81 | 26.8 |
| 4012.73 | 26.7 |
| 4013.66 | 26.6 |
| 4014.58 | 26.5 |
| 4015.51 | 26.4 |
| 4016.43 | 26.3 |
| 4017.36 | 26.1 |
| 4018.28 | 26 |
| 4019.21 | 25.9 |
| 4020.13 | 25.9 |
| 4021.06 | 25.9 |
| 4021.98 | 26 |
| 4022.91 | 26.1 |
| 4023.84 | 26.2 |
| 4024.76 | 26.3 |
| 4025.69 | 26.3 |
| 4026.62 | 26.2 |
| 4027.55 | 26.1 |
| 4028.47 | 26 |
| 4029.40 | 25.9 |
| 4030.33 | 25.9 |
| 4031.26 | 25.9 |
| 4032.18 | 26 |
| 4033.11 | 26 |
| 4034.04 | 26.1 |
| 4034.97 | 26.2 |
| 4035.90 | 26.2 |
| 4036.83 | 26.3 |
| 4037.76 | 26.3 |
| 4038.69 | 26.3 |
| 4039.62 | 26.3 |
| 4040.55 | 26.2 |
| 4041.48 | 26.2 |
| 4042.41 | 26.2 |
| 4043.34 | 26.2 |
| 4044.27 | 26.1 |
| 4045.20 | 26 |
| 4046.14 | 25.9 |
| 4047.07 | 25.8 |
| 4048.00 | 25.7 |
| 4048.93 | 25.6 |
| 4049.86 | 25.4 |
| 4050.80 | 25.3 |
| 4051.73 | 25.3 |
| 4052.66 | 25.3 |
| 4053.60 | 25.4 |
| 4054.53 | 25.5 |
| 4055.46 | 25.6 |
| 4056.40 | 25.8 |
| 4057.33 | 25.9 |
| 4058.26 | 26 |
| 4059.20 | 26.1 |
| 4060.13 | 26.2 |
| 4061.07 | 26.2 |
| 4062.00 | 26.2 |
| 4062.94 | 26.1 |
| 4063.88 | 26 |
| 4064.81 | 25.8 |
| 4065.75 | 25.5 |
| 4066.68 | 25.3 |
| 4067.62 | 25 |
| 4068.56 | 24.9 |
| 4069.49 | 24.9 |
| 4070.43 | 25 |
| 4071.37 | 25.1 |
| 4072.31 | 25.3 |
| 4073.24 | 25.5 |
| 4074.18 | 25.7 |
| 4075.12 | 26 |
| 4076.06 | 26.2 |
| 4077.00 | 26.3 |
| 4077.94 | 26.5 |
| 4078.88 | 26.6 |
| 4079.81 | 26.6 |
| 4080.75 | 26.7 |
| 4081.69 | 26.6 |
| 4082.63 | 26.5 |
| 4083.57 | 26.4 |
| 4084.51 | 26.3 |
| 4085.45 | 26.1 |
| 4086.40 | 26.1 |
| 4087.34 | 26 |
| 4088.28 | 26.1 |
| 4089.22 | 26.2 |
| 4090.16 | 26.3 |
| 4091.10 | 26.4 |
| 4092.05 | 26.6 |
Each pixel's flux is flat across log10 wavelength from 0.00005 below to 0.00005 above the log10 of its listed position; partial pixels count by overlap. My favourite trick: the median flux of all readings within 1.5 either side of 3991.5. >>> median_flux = 27.3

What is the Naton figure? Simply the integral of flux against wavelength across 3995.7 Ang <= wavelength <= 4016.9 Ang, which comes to 565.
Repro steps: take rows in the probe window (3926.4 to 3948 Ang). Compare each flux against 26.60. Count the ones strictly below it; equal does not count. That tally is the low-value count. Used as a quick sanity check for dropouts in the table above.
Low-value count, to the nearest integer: 0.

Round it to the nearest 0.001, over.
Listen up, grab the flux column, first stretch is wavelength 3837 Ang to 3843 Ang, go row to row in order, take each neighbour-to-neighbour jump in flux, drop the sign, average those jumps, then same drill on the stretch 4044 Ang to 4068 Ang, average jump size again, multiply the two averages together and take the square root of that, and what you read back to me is 0.076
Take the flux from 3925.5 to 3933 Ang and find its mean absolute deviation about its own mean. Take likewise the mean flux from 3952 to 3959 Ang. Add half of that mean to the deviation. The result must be 13.52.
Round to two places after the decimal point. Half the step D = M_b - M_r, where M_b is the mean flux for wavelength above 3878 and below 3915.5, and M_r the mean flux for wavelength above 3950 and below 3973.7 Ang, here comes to -0.09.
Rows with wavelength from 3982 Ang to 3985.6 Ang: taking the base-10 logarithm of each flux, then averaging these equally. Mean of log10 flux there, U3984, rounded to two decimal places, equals 1.44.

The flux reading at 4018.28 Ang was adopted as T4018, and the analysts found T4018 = 26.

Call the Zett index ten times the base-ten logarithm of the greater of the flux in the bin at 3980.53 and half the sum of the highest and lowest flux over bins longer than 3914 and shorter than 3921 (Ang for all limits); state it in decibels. 14.4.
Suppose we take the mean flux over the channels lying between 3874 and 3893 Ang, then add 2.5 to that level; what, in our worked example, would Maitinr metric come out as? 28.5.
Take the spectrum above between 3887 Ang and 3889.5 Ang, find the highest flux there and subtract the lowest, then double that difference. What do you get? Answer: 1.40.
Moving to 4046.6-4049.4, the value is 0.40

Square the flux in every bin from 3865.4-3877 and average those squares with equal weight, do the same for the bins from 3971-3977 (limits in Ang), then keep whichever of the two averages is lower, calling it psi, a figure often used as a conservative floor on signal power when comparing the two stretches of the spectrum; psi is 706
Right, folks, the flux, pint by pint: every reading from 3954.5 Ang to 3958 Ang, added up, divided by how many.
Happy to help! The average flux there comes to 26.7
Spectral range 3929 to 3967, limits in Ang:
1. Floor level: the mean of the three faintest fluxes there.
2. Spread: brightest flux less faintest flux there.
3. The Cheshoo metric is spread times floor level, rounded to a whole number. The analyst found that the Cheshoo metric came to 39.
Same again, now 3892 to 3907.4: 60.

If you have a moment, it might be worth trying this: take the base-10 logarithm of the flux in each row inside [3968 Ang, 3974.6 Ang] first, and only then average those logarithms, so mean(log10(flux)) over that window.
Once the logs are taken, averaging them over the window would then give 1.42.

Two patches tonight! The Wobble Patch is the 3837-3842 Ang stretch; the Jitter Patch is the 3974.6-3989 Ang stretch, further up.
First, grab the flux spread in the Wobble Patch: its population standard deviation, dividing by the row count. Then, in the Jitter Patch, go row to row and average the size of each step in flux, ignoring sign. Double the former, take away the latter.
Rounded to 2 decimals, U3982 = 0.14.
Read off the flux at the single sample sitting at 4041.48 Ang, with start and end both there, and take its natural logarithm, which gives 3.27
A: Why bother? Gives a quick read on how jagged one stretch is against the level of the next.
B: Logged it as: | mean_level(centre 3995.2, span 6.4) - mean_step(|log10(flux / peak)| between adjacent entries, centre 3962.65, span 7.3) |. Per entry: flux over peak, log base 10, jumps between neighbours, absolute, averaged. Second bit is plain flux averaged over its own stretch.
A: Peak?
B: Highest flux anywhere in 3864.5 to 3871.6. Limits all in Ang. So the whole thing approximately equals 27.0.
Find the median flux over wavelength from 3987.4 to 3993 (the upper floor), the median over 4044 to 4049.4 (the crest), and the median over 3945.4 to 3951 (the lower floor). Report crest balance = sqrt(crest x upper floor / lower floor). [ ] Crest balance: 5.12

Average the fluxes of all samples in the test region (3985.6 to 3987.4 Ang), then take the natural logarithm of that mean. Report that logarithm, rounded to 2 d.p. 3.31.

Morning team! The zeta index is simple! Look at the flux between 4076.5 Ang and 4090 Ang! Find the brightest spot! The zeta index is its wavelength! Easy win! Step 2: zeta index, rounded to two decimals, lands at 4080.75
